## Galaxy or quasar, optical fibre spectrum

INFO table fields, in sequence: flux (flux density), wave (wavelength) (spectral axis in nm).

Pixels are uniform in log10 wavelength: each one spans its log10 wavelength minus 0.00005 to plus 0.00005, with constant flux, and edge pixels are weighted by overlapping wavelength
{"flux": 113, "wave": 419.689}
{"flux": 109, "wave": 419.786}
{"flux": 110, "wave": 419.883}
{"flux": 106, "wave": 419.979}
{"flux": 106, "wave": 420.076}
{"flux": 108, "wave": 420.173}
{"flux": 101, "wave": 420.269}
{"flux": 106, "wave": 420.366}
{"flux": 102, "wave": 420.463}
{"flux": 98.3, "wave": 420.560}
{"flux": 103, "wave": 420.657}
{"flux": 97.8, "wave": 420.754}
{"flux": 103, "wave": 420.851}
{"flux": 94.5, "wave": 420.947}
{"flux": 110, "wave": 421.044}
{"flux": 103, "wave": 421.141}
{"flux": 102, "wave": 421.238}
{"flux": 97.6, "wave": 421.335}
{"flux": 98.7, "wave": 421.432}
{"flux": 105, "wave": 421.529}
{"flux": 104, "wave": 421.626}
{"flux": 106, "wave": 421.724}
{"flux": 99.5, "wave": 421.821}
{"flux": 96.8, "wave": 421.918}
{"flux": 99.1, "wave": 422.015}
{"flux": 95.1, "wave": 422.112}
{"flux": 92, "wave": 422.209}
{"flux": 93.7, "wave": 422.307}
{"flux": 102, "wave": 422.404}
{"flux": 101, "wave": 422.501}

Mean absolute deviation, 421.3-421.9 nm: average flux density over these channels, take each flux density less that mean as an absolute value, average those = 3.2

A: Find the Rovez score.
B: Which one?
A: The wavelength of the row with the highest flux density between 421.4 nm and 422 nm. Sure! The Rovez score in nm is 421.724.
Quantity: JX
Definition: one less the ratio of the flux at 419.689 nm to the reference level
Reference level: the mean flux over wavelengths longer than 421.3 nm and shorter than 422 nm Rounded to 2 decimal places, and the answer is -0.12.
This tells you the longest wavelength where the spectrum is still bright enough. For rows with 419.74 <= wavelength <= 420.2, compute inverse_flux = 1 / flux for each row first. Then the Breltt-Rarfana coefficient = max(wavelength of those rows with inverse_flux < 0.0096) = 420.173 nm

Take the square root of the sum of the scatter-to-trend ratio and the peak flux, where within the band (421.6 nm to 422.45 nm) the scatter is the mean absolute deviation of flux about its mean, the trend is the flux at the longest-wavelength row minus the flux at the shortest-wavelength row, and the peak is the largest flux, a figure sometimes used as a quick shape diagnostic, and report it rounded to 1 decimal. 10.2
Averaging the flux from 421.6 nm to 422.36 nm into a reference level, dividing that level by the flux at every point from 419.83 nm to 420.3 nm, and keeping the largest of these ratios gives 0.97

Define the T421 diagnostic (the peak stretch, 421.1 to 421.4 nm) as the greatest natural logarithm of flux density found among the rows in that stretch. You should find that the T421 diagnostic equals 4.63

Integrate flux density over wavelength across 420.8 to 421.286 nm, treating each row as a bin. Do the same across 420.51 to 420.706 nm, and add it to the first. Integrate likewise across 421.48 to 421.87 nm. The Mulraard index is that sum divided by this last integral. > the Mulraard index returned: 1.72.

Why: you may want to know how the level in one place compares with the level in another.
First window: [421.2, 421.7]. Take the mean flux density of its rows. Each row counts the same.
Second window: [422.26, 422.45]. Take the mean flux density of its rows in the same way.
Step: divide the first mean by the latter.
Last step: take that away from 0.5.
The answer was -0.54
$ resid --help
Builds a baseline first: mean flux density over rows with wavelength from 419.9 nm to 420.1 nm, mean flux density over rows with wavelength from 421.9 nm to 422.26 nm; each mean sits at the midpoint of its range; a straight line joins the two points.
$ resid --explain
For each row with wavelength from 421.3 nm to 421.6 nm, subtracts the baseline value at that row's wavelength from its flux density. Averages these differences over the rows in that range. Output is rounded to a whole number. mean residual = 2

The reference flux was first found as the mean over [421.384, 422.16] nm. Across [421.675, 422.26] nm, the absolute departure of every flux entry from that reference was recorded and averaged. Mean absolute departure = 4.3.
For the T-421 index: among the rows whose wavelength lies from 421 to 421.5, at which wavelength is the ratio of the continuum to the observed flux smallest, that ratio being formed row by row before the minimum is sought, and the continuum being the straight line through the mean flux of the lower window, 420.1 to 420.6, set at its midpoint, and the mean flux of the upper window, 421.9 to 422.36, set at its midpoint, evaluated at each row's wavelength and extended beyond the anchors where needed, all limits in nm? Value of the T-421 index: 421.044 nm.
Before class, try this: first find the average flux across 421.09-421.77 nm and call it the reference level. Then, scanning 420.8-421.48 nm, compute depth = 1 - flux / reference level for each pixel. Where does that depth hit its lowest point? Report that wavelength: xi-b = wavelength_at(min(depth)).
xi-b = 421.044 nm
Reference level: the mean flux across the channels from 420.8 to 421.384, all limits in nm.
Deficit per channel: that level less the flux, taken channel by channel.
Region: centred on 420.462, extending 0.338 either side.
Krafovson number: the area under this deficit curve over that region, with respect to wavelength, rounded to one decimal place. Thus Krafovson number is -0.4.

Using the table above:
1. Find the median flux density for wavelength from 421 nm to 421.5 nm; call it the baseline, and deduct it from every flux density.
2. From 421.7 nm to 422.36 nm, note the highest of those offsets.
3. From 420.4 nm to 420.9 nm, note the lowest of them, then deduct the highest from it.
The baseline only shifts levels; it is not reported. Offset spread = -8.2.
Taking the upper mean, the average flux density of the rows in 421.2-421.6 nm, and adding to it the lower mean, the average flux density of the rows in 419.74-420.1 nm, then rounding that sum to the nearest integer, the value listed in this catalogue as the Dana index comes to 209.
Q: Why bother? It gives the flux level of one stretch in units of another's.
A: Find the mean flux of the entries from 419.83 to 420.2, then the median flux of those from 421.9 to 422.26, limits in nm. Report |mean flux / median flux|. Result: 1.12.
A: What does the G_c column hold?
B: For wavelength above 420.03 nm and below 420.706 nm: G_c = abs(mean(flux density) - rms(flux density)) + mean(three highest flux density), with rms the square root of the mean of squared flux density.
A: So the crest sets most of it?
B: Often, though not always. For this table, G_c 107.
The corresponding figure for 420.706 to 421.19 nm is 105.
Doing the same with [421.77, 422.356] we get 99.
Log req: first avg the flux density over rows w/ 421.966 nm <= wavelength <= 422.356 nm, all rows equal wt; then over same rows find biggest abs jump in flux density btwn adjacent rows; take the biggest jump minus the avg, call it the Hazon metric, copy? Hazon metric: -91.0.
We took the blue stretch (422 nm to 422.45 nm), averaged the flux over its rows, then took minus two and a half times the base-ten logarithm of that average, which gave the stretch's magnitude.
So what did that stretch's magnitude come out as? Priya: -4.96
